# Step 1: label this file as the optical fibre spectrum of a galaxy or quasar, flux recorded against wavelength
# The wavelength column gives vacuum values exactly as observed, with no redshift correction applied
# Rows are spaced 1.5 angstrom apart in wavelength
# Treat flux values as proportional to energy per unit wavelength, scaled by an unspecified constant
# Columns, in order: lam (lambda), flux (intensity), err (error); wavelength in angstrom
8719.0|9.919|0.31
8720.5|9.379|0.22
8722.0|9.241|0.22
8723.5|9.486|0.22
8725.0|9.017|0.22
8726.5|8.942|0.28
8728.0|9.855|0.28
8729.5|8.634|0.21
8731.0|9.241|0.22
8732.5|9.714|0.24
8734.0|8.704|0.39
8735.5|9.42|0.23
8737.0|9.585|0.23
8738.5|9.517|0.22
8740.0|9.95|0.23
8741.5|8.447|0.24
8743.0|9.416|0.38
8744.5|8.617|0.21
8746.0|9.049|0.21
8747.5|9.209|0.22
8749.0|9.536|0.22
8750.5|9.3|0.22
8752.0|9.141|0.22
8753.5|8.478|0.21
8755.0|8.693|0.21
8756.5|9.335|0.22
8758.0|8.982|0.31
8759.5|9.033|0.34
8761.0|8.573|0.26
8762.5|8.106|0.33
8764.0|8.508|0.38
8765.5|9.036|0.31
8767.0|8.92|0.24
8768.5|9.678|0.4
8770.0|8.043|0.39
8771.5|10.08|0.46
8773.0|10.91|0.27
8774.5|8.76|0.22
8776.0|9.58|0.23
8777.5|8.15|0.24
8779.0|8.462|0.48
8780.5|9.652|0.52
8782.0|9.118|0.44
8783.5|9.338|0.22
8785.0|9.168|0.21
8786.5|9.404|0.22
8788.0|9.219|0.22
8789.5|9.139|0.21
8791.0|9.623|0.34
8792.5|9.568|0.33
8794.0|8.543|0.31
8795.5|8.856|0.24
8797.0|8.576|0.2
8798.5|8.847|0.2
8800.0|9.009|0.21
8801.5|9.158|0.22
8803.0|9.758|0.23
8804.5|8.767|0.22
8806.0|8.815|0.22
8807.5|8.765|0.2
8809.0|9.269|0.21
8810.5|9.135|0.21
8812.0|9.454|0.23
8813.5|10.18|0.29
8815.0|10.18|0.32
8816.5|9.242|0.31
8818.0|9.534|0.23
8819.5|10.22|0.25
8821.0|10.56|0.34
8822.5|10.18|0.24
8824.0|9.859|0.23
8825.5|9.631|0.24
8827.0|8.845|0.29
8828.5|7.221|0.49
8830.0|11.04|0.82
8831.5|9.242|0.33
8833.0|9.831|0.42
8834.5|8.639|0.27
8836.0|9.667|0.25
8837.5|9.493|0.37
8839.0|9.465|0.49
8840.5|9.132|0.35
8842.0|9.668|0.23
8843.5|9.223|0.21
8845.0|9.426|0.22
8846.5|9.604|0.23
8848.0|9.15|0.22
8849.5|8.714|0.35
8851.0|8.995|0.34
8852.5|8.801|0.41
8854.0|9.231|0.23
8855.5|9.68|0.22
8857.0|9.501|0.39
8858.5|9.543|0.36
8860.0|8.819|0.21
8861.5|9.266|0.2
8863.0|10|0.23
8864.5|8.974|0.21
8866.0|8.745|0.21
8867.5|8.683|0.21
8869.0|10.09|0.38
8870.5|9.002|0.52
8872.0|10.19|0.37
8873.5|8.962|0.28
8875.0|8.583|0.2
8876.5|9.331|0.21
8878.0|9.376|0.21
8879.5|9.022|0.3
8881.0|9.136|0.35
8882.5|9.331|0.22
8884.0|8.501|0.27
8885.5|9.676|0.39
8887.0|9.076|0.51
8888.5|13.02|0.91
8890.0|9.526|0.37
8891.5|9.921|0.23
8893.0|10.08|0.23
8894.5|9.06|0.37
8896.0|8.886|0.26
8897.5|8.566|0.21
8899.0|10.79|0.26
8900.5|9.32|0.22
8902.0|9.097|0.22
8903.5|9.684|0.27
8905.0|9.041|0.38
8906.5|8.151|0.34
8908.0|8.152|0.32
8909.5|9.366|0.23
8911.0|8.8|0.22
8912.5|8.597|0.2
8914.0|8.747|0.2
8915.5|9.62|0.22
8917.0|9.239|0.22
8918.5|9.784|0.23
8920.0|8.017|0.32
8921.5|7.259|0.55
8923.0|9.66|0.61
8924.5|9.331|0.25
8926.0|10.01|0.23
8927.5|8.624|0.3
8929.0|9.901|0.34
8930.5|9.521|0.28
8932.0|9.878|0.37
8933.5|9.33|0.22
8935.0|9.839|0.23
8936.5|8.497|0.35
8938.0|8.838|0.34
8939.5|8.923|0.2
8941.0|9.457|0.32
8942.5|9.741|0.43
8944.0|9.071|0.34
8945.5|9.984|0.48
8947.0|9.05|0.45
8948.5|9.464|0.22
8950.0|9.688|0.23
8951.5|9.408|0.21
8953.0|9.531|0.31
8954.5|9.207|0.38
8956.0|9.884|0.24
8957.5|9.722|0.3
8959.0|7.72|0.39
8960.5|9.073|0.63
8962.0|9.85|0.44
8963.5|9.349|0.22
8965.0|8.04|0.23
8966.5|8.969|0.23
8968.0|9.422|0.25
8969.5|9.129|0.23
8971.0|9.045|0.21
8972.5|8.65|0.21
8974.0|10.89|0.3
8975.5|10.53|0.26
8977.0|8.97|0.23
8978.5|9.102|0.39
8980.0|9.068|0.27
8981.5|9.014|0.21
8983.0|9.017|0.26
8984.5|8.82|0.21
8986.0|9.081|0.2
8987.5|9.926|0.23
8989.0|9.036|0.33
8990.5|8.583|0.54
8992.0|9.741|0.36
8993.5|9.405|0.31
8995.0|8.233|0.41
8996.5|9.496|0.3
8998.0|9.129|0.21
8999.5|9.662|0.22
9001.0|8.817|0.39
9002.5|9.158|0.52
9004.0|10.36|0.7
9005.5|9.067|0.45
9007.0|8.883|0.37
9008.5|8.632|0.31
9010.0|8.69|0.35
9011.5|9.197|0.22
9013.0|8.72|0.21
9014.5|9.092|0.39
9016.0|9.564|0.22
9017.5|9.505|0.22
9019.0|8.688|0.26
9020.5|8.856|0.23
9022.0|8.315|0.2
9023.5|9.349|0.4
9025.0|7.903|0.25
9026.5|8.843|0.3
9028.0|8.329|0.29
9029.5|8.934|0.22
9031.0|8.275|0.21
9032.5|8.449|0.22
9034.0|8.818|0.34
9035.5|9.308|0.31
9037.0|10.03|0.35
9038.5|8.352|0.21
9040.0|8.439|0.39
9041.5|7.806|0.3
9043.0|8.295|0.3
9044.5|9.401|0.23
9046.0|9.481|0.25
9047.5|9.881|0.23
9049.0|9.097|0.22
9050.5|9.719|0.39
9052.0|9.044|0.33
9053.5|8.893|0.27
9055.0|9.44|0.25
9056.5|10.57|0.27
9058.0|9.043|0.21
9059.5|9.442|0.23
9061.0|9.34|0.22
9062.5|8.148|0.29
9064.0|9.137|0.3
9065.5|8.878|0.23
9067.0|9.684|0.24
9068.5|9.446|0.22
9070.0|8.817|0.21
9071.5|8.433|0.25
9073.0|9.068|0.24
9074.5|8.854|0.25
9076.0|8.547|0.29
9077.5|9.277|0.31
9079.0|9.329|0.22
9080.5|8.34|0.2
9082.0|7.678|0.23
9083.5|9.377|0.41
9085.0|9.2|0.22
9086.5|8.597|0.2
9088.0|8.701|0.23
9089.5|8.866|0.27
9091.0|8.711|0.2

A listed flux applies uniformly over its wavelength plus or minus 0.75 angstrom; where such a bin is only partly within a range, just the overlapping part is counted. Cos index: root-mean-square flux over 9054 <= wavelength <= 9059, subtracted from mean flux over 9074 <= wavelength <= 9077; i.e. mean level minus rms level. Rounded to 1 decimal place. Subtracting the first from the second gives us -1.0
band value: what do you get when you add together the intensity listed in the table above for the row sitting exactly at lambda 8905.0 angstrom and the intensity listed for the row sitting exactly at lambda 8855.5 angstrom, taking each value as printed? 18.7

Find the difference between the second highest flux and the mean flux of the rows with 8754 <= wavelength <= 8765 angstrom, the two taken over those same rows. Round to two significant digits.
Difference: 0.29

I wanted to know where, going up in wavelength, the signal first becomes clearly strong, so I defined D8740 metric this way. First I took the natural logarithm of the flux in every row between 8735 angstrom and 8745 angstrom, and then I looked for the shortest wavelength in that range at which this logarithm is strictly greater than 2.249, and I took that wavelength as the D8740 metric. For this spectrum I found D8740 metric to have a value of 8737.0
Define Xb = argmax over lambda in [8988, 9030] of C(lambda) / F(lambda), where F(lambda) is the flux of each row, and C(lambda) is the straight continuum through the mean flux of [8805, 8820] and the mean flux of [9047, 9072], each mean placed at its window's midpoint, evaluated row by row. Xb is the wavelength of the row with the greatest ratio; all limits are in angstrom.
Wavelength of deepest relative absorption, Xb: 9025.0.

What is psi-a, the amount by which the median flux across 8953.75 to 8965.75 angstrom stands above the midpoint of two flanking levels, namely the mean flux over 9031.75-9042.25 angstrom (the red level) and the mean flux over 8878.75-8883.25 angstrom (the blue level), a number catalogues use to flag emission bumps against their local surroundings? 0.3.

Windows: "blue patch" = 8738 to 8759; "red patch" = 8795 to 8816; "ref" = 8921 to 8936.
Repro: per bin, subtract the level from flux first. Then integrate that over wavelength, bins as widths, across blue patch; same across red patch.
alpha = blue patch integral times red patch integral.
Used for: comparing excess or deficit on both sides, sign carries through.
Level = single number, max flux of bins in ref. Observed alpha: 319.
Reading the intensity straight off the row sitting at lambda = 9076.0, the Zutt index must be 8.547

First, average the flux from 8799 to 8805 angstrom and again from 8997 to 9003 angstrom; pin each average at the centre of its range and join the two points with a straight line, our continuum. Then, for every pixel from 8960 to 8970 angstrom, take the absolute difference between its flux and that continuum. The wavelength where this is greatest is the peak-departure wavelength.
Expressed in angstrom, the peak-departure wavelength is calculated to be 8965.0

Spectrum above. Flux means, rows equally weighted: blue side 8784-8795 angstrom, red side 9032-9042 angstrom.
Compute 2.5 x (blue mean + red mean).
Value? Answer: 45.0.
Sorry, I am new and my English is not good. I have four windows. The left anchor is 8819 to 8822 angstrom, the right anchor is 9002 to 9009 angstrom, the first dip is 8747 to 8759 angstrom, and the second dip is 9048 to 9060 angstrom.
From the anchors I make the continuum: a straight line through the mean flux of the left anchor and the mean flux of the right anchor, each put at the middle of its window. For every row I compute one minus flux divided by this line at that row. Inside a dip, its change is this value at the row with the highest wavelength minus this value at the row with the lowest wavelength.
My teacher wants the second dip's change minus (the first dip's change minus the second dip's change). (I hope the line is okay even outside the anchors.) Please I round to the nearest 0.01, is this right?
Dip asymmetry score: -0.11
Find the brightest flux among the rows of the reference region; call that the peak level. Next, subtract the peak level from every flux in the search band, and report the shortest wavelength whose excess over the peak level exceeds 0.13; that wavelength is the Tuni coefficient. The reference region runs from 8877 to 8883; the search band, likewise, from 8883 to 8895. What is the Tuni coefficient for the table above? 8885.5 angstrom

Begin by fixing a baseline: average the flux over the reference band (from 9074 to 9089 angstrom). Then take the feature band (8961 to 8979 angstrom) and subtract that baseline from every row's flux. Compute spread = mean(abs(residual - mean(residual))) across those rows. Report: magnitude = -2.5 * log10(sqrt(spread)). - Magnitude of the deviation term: 0.31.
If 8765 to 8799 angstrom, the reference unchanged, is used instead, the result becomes 0.40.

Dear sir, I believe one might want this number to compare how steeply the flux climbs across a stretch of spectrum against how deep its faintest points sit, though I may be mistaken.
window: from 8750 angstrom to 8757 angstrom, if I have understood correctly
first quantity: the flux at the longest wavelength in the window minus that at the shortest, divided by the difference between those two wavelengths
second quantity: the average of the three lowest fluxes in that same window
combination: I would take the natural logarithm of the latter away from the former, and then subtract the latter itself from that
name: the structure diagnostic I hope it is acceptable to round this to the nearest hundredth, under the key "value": -10.94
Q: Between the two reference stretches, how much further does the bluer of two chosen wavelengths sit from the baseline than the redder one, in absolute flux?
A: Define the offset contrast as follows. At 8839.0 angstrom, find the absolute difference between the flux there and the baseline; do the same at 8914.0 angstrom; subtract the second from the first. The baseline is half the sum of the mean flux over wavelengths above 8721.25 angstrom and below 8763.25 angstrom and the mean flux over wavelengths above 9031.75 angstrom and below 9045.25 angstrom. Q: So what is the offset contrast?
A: 0.3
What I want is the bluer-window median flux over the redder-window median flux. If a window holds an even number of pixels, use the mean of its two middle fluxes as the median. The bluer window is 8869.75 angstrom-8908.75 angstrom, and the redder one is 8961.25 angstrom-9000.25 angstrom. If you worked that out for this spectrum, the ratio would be 1.00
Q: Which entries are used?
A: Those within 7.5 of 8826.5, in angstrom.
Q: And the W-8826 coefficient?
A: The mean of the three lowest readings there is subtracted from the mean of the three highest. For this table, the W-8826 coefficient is 2.17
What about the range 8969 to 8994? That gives 1.76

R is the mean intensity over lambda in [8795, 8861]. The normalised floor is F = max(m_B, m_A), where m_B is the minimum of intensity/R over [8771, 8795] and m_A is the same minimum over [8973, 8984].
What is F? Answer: 0.960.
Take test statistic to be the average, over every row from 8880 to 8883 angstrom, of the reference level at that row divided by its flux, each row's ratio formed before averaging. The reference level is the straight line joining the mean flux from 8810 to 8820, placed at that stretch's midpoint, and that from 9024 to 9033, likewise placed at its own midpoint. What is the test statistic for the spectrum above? 1.01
